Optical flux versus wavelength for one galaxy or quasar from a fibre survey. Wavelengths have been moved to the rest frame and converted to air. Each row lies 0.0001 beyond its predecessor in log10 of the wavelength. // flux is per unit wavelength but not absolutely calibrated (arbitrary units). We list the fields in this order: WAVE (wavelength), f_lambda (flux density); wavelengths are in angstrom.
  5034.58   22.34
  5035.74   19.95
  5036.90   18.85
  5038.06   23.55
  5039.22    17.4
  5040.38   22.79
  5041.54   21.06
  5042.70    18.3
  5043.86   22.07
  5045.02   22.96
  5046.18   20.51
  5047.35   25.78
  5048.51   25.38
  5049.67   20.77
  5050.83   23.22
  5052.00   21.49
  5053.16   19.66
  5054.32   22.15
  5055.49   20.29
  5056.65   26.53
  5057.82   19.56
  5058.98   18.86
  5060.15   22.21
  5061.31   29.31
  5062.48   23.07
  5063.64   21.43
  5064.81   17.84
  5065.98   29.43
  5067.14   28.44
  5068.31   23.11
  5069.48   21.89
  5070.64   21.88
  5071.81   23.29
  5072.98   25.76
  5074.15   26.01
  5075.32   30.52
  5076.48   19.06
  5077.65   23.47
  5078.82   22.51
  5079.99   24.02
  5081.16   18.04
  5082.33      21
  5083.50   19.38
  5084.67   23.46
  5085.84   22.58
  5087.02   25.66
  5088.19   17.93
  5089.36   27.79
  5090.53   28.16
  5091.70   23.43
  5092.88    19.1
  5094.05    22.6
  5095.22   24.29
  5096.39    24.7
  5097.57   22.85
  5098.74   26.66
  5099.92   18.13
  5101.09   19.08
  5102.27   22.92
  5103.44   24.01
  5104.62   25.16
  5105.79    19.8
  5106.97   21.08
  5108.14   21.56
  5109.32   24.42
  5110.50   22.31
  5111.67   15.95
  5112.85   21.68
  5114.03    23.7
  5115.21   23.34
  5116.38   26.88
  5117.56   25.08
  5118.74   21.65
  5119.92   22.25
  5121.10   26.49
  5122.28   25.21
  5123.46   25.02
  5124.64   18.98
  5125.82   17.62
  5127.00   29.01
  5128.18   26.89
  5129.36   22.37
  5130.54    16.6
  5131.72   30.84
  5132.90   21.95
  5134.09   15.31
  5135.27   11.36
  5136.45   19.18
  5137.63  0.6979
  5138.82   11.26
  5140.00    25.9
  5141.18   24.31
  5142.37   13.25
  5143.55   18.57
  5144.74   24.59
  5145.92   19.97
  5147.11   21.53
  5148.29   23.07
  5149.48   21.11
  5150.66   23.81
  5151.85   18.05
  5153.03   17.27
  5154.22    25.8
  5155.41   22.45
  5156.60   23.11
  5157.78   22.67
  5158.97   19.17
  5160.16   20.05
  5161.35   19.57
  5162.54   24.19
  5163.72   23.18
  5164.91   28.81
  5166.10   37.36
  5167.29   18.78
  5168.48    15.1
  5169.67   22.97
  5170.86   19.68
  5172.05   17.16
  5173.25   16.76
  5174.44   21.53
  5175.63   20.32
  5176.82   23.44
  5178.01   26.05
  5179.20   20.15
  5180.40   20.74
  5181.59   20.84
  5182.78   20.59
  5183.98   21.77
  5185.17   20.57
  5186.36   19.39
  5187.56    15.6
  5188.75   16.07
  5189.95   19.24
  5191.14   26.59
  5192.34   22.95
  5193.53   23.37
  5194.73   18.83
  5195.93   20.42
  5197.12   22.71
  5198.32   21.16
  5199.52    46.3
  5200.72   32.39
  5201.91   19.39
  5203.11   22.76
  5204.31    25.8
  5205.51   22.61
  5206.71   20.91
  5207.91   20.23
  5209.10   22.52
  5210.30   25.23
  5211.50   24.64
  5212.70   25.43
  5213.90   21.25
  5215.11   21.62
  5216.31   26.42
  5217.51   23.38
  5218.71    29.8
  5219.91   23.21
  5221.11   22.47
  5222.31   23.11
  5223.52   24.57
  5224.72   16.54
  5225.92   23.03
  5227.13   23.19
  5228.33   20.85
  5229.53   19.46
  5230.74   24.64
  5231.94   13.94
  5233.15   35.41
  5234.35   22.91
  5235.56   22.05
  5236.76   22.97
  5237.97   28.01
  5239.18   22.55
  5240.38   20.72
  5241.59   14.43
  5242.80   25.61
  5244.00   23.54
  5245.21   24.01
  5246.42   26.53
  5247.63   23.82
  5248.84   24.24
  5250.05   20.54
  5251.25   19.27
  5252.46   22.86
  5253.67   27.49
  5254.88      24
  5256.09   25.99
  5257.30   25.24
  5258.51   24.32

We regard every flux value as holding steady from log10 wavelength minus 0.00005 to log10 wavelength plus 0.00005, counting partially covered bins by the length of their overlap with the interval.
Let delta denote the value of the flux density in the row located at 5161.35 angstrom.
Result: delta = 19.57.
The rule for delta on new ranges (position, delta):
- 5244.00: 23.54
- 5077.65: 23.47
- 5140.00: 25.9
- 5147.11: 21.53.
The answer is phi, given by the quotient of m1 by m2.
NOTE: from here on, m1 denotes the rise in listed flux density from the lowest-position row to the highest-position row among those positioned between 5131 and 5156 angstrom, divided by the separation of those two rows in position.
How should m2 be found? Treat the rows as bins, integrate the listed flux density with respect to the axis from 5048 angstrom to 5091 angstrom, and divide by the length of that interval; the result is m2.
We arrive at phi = -0.015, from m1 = -0.4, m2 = 23.1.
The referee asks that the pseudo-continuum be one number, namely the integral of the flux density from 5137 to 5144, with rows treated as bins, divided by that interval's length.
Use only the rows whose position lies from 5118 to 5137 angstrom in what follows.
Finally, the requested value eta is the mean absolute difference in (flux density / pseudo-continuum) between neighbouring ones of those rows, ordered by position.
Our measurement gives 0.34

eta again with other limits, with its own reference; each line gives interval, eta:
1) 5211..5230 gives 0.20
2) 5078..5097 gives 0.22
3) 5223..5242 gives 0.38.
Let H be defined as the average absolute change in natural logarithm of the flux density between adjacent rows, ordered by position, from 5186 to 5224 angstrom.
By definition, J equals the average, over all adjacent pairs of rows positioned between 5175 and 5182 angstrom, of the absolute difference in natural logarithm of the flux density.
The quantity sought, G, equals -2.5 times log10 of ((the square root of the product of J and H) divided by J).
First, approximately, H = 0.161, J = 0.108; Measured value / -0.217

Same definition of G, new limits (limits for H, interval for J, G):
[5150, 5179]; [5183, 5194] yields -0.172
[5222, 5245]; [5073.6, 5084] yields -0.198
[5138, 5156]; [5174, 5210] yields -0.271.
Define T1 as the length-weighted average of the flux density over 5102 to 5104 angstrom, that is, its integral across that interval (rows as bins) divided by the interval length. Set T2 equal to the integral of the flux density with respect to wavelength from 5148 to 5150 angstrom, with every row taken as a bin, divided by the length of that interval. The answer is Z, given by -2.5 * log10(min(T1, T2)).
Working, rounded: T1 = 23.6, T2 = 21.9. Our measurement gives -3.35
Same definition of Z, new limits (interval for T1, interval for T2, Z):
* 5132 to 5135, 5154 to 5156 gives -3.20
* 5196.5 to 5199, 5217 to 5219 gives -3.39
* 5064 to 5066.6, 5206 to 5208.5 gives -3.29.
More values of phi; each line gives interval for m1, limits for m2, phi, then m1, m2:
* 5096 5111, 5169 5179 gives -0.008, -0.2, 20.9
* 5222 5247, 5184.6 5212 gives 0.006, 0.1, 23.0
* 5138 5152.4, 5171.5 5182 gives 0.025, 0.5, 20.8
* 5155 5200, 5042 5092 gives 0.024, 0.5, 23.0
